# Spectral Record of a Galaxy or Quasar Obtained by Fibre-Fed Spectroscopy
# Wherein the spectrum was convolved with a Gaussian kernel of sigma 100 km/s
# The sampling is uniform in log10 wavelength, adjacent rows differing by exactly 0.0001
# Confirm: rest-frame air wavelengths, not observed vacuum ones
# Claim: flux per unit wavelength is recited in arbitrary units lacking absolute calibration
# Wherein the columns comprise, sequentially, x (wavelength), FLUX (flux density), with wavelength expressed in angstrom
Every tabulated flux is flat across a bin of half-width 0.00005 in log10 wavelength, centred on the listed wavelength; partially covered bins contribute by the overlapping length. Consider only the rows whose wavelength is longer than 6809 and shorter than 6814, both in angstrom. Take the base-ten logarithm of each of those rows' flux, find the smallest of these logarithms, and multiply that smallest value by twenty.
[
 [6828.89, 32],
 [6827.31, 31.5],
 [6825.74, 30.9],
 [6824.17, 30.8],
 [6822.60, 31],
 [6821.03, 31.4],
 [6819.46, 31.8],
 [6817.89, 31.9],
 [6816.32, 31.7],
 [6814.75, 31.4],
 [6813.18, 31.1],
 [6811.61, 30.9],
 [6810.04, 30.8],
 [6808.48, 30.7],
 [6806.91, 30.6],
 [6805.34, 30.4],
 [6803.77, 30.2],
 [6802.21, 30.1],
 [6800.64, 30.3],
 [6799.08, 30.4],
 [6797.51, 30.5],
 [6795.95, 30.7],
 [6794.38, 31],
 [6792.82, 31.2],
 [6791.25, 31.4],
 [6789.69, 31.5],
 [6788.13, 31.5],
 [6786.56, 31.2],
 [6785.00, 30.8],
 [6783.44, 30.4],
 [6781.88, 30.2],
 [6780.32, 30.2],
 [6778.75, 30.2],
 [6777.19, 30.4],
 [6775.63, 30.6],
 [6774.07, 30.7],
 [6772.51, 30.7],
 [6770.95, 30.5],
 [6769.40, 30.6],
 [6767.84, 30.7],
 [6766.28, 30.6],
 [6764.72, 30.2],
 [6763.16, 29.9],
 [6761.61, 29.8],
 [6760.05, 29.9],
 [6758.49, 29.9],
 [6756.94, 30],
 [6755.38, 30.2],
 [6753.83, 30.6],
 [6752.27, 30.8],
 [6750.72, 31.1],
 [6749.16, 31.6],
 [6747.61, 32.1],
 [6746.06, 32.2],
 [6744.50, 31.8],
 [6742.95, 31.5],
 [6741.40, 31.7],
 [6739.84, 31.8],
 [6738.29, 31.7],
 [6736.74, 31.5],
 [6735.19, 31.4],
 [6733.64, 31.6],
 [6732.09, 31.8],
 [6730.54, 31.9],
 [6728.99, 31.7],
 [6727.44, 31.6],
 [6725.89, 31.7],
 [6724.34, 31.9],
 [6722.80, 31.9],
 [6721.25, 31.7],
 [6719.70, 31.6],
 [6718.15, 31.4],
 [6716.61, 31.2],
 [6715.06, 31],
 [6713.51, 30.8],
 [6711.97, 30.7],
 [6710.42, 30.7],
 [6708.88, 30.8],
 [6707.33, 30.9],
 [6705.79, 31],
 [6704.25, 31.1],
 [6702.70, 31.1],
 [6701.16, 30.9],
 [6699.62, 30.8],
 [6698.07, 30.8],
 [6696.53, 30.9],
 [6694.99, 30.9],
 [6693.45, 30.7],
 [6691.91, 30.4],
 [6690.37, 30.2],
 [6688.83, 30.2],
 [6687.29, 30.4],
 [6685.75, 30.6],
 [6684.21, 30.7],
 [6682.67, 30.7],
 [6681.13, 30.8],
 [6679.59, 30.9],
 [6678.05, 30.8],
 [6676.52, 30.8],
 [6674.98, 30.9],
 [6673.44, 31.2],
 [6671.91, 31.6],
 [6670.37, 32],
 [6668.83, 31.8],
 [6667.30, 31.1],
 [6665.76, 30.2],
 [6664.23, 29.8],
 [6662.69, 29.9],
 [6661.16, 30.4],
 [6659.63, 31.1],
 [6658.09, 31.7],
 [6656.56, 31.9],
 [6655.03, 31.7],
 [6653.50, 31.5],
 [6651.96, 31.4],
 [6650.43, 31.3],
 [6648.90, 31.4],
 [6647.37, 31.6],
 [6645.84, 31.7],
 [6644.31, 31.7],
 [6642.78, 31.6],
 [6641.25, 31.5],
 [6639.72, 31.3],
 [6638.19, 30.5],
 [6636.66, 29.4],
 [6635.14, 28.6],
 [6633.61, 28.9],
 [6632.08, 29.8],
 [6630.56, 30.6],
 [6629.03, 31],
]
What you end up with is 29.8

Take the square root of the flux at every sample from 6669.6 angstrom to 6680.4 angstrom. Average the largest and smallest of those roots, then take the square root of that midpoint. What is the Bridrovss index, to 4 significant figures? 2.367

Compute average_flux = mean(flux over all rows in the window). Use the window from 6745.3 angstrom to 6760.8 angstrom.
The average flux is 30.8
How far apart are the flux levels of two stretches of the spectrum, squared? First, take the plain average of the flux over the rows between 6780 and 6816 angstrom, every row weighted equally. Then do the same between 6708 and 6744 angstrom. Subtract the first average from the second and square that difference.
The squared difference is 0.5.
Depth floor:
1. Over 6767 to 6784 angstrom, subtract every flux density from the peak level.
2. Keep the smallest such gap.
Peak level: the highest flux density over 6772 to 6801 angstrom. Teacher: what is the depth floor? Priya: 0.80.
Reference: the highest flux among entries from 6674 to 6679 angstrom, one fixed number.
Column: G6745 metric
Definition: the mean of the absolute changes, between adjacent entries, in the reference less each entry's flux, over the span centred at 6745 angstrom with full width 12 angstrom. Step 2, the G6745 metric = 0.30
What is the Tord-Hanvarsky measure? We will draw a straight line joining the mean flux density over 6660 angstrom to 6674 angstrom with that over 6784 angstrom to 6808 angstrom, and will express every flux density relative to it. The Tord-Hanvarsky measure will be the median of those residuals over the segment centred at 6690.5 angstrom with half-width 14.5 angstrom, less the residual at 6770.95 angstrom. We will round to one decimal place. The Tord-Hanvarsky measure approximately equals 0.2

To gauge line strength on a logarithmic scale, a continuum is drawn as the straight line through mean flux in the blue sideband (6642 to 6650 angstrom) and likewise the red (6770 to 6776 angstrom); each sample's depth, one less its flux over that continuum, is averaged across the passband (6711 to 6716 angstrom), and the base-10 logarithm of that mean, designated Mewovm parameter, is -2.1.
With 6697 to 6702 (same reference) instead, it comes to -1.9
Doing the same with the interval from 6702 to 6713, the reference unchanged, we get -2.1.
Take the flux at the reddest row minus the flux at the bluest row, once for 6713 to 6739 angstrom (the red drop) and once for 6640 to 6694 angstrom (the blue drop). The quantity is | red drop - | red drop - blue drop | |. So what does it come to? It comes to 0.80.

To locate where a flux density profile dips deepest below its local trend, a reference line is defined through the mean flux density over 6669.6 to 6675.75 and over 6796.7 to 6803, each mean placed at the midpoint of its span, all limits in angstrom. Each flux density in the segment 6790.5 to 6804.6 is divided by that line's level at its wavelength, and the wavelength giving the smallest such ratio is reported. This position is 6802.21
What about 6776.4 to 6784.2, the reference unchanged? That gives 6778.75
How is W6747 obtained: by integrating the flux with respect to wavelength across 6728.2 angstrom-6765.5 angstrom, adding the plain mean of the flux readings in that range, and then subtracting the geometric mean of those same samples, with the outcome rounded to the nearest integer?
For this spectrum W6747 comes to 1160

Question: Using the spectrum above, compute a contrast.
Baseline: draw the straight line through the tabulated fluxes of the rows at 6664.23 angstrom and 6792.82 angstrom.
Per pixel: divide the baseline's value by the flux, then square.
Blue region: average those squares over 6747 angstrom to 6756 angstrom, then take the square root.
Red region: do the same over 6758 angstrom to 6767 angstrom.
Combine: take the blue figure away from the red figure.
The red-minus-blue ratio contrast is 0.037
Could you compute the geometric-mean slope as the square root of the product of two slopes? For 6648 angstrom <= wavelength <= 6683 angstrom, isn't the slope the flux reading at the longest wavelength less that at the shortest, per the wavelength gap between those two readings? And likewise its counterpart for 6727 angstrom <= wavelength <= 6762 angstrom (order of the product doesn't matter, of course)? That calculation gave 0.033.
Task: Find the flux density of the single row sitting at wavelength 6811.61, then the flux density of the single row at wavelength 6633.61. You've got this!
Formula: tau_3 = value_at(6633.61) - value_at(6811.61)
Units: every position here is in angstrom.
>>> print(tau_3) -2.0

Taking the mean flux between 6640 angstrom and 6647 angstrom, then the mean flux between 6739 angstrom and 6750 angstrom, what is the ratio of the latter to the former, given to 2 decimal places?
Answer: 1.01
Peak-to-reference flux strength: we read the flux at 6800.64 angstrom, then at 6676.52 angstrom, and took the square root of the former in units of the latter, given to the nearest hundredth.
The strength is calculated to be 0.99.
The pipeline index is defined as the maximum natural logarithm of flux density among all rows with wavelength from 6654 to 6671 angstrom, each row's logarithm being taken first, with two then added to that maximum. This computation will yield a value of 5.47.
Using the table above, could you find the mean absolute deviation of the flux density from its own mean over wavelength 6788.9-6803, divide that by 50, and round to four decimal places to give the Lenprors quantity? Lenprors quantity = 0.0086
